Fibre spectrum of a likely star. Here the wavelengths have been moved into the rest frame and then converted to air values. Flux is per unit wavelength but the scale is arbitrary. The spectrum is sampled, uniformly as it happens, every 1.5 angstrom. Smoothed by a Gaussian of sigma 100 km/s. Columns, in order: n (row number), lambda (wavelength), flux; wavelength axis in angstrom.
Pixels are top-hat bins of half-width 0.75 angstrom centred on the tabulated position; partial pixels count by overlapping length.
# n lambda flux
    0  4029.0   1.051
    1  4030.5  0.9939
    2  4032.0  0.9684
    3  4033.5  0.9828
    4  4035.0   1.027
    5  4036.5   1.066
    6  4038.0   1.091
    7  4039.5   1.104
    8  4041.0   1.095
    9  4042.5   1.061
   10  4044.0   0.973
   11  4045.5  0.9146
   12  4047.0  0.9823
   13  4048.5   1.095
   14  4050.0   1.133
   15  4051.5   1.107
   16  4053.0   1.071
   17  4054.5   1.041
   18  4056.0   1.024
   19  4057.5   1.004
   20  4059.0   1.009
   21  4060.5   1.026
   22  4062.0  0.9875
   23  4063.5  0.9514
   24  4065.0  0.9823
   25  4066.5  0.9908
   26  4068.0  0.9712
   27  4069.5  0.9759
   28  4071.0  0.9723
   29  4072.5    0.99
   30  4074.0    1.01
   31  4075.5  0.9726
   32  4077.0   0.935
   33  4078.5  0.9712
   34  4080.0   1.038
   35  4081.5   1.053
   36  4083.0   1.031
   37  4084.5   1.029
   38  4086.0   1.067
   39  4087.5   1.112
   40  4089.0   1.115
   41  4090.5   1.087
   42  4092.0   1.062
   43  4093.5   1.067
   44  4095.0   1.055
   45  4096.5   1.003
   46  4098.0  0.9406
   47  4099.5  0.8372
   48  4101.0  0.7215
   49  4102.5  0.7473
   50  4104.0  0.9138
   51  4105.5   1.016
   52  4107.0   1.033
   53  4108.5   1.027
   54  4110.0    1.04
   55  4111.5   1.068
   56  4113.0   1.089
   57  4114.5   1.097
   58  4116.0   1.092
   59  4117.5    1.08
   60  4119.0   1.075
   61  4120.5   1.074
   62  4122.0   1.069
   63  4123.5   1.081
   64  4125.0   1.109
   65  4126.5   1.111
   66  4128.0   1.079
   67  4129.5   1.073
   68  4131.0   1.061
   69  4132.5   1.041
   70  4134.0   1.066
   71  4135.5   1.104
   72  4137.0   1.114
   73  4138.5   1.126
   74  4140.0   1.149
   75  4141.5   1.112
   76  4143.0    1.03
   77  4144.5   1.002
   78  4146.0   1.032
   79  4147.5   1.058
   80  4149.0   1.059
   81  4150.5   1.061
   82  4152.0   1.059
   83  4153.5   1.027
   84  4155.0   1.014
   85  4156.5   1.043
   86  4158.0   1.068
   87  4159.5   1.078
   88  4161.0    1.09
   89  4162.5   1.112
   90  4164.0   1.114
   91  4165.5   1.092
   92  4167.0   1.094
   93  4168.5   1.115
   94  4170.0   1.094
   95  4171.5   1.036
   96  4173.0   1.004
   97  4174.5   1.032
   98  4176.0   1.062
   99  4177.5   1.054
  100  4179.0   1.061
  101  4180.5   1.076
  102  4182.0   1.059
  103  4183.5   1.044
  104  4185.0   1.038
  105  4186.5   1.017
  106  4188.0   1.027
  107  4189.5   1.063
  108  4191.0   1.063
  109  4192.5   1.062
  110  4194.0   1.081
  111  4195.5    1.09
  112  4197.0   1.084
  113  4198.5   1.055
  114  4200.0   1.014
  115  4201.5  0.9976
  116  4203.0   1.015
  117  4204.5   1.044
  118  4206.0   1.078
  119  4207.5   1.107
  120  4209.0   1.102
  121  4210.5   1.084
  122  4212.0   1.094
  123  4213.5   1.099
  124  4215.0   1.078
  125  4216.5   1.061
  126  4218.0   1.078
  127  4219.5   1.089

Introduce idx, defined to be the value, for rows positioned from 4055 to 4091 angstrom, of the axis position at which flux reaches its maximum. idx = 4089.0 angstrom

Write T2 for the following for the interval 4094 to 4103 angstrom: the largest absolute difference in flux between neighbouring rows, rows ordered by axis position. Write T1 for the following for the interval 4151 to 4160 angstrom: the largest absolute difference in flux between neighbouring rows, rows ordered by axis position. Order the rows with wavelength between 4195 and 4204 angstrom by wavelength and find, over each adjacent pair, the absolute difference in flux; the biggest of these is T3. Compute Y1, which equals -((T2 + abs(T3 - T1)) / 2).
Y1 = -0.06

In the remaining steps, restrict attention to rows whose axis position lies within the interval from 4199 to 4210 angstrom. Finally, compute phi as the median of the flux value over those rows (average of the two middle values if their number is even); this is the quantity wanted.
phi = 1.04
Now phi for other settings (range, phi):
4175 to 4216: 1.06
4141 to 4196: 1.06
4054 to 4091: 1.01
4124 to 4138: 1.08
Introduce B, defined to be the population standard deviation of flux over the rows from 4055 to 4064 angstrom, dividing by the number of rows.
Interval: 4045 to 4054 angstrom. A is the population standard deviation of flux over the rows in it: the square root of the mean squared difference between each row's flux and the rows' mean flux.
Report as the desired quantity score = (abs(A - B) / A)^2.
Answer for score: 0.4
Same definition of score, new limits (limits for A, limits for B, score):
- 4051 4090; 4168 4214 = 0.1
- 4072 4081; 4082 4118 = 5.1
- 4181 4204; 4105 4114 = 0.0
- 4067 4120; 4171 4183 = 0.6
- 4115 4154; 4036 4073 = 0.5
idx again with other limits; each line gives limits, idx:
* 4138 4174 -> 4140.0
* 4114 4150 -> 4140.0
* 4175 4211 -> 4207.5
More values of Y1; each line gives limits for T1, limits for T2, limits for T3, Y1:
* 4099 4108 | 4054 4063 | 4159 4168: -0.09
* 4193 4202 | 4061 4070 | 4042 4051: -0.05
